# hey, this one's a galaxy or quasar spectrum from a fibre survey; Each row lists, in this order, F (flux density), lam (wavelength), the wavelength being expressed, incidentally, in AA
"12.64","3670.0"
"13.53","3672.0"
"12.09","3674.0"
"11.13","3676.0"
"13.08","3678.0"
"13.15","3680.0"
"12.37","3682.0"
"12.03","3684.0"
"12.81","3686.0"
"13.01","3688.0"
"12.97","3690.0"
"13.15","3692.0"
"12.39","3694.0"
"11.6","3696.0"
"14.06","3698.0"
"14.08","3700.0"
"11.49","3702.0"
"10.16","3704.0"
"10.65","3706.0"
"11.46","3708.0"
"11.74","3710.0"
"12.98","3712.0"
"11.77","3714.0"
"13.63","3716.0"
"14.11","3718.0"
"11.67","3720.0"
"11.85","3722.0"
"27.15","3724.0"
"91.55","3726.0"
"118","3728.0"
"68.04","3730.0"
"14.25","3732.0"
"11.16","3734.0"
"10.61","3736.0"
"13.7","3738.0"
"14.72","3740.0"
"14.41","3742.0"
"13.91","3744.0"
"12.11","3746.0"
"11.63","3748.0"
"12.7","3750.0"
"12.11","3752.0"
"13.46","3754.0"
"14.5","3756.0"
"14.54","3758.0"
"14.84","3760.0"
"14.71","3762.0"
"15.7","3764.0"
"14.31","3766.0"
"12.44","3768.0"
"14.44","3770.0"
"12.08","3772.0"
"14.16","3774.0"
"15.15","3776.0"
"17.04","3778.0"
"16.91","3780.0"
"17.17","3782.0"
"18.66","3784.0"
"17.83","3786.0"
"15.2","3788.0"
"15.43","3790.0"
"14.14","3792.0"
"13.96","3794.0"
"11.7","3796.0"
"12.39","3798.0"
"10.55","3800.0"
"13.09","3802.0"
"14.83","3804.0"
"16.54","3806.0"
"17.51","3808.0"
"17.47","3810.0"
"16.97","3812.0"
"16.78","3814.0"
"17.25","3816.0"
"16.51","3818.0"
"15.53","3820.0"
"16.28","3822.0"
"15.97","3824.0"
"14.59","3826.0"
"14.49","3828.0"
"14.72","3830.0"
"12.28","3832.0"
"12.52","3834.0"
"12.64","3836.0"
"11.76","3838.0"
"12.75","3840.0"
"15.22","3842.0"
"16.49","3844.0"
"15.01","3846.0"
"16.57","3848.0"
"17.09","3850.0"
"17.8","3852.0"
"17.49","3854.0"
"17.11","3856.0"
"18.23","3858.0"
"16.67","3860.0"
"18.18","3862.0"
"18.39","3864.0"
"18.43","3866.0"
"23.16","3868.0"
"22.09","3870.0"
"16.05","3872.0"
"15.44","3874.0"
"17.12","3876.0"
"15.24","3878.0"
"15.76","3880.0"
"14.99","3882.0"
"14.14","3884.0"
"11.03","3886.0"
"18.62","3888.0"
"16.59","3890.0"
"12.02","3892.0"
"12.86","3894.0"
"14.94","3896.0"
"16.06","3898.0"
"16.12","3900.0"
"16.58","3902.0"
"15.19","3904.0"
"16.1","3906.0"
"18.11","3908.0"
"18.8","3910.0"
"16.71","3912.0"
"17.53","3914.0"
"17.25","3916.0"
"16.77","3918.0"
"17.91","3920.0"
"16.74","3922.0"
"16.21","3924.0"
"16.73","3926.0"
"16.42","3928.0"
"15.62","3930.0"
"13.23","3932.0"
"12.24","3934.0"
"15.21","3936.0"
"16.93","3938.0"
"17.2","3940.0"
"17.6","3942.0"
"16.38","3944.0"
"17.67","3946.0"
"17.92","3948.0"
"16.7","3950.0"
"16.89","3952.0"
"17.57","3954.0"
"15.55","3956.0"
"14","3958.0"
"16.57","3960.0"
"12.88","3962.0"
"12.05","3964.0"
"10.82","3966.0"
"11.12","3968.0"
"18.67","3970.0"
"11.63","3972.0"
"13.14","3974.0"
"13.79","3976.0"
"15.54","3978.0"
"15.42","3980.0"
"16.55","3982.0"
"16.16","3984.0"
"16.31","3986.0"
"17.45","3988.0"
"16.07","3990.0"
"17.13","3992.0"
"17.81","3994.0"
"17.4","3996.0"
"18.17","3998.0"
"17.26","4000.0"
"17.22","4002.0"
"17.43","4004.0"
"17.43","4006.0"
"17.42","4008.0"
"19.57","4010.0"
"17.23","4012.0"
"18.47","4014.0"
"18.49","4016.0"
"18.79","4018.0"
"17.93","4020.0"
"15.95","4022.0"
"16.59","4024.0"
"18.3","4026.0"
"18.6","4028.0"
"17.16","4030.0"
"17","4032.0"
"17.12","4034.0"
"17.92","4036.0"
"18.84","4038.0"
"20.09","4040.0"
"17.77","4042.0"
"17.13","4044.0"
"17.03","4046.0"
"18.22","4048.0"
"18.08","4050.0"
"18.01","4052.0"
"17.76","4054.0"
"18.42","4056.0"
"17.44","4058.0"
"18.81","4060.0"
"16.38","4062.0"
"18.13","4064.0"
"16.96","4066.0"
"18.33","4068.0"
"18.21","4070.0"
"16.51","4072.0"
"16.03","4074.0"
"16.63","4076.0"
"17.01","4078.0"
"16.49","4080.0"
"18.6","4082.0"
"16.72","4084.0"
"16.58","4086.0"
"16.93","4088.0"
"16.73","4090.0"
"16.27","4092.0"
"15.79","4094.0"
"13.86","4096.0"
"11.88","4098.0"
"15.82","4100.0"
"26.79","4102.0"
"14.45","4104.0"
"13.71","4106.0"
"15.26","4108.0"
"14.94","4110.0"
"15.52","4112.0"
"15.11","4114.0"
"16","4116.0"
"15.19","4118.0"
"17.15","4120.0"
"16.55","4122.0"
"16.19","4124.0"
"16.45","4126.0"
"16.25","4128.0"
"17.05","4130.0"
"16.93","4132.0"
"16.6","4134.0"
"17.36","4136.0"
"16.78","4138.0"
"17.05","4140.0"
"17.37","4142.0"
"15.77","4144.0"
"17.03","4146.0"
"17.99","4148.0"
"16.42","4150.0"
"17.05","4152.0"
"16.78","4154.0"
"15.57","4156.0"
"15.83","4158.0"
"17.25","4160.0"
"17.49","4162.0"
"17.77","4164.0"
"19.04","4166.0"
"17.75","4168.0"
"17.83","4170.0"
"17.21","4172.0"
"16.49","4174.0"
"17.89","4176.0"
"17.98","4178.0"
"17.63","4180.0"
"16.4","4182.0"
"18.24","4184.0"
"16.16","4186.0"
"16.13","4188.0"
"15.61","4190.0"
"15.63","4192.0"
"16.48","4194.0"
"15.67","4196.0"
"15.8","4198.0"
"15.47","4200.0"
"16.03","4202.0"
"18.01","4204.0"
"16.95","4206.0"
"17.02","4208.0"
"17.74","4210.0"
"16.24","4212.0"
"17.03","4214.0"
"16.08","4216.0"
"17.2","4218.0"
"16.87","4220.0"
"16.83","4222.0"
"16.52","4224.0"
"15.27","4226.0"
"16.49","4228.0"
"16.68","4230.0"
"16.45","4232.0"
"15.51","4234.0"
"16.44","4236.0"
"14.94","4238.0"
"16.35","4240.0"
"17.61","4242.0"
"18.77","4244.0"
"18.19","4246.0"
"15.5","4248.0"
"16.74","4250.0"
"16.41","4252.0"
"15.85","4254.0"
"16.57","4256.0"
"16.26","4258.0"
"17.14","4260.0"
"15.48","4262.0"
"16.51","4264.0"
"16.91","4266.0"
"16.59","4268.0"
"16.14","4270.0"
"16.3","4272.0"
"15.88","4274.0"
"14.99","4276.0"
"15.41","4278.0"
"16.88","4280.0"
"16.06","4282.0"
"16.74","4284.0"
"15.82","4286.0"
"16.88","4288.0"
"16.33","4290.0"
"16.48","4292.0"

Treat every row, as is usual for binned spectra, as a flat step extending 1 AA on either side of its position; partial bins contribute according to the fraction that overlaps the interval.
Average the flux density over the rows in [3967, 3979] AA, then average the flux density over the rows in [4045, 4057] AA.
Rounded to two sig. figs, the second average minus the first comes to 3.9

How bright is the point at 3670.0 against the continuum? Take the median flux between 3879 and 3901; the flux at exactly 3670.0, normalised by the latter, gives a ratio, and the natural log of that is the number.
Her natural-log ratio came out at -0.17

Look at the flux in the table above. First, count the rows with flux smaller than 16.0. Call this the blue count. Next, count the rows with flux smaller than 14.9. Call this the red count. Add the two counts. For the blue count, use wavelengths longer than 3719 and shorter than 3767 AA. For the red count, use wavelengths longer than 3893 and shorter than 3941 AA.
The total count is 23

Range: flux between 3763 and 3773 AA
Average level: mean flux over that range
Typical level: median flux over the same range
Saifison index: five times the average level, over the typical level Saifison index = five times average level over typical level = 4.82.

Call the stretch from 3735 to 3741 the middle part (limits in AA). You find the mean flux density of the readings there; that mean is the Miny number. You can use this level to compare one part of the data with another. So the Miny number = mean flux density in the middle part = 13.0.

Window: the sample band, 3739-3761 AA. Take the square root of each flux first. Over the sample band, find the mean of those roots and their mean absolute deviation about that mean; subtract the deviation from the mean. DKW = 3.53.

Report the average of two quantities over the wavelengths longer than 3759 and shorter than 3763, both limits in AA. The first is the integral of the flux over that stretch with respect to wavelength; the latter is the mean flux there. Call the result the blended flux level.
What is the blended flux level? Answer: 37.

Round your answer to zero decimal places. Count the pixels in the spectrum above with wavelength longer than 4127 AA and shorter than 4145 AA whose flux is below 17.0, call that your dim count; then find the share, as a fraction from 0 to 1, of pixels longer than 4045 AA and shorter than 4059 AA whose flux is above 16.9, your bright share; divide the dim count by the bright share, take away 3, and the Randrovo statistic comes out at 2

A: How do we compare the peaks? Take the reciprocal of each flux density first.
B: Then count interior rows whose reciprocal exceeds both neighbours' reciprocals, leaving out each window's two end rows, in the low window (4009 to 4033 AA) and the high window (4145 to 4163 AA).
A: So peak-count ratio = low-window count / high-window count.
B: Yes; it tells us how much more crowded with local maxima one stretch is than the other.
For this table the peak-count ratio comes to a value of 1.0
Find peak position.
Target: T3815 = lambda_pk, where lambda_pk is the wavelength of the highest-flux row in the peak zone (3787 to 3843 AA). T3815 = 3808.0 AA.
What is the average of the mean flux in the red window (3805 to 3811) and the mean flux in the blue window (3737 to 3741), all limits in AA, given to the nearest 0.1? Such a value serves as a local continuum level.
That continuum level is 15.7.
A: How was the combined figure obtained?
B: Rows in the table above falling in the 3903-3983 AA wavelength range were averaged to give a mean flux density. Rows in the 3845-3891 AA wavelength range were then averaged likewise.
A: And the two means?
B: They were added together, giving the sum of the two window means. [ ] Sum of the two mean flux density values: 32.7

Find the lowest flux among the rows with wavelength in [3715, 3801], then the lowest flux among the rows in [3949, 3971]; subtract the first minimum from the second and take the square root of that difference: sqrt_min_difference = 0.52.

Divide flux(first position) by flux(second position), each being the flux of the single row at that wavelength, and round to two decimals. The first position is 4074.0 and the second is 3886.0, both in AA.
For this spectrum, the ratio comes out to 1.45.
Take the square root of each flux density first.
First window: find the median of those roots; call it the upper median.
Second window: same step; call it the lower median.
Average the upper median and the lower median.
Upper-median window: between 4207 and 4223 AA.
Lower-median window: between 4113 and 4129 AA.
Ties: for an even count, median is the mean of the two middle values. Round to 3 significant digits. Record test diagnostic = 4.07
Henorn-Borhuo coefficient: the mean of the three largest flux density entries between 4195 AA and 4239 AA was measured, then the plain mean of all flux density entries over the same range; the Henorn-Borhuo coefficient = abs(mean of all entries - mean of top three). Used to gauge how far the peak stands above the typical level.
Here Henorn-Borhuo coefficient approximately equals 1.2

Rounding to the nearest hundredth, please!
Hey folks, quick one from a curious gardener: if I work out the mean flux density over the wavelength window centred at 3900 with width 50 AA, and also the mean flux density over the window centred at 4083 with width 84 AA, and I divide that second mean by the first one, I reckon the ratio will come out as 1.05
